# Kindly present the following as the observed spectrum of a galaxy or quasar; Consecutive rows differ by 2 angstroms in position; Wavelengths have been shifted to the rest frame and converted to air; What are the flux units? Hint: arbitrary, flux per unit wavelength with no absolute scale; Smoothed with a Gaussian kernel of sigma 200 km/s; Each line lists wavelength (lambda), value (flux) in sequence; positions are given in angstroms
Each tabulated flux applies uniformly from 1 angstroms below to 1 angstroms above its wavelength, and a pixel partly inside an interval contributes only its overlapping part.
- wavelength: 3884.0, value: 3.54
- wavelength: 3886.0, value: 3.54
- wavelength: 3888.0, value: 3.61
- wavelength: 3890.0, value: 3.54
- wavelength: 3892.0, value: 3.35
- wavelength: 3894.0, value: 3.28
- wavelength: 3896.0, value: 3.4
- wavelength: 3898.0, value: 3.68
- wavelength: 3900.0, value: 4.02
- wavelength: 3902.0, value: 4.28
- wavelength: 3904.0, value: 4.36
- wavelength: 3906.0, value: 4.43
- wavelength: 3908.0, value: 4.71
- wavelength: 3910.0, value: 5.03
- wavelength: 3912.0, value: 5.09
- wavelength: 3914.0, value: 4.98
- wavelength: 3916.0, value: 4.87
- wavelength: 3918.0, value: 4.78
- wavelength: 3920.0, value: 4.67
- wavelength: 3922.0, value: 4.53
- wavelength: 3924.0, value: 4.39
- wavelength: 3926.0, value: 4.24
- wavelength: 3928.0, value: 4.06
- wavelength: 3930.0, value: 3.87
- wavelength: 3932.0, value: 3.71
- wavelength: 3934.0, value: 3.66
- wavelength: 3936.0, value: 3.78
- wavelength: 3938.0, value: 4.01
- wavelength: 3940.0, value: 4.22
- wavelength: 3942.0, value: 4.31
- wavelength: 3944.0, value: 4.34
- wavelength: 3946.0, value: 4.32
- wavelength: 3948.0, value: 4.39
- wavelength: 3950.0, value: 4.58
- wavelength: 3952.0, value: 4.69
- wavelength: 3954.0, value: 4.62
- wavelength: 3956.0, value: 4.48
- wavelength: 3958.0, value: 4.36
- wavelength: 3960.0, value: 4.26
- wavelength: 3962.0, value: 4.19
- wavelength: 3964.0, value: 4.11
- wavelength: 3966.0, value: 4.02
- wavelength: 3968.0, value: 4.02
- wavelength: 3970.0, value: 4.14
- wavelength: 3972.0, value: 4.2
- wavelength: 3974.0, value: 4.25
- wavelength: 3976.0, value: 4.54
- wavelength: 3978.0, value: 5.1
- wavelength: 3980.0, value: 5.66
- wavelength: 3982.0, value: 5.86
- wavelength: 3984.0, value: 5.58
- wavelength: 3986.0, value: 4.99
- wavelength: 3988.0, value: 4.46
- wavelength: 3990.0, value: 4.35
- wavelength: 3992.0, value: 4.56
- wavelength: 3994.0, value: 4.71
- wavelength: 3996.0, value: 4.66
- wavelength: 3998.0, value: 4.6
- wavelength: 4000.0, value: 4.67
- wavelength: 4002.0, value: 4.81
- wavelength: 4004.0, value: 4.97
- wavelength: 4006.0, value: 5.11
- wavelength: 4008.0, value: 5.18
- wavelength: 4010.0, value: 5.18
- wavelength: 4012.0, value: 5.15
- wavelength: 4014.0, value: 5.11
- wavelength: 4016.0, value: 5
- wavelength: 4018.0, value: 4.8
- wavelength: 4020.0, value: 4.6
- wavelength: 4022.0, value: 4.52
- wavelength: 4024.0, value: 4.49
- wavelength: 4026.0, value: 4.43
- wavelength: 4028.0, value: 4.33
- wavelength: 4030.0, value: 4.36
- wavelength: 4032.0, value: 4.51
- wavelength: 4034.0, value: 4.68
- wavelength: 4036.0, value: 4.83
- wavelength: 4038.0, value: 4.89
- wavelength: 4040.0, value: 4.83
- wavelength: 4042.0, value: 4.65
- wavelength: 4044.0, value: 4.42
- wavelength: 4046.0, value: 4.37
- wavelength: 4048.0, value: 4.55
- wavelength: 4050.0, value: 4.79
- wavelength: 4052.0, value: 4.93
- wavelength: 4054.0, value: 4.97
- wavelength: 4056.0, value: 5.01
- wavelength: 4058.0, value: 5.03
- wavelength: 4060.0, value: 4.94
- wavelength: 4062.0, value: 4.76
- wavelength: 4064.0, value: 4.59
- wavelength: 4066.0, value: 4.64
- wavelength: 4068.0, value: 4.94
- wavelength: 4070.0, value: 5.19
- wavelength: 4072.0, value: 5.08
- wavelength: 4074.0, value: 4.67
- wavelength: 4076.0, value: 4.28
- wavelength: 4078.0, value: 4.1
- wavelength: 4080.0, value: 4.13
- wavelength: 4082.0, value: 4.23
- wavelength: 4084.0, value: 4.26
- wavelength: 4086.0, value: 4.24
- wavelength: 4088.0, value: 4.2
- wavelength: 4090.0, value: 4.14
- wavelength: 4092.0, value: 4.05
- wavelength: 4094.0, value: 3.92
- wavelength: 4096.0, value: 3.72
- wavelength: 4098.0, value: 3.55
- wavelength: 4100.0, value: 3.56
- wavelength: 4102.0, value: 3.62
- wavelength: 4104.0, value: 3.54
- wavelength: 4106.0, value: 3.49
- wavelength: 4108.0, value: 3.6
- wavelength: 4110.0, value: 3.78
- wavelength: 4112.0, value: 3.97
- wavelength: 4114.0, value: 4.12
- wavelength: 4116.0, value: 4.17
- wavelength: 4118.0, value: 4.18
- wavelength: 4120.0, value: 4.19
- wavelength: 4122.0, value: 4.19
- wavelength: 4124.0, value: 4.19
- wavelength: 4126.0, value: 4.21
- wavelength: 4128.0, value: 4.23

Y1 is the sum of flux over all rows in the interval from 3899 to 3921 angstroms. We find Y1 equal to 51.2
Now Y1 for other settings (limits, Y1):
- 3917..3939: 45.7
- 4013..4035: 50.8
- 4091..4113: 40.8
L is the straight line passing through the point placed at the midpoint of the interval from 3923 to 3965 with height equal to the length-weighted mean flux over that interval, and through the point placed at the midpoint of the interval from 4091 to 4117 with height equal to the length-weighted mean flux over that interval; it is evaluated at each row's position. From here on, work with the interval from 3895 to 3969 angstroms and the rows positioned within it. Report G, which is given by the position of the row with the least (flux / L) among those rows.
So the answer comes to 3896.0 angstroms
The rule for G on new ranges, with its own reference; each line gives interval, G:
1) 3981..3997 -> 3990.0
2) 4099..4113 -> 4106.0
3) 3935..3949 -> 3936.0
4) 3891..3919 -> 3894.0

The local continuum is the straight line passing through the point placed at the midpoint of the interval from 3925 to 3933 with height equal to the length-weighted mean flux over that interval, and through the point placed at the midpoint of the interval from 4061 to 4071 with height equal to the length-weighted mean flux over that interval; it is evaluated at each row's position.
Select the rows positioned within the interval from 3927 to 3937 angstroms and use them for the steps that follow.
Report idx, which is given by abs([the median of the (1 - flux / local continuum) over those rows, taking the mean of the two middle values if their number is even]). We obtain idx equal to 0.06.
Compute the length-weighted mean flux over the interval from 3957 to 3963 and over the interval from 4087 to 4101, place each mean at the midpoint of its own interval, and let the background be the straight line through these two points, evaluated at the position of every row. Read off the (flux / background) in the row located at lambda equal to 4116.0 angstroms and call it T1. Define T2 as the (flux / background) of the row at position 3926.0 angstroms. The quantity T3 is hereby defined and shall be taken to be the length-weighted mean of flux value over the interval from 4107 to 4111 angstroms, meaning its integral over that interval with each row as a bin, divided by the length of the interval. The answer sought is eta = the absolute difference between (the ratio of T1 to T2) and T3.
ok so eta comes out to 2.6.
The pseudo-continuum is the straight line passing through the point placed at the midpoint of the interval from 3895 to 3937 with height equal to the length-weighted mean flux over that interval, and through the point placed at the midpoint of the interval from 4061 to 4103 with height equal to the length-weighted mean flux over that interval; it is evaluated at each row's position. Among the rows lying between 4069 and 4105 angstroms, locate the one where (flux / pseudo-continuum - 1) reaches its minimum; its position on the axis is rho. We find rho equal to 4104.0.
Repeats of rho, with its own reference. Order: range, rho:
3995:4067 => 4028.0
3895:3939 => 3896.0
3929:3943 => 3934.0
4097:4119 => 4106.0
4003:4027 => 4026.0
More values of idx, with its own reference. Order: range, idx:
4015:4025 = 0.01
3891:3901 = 0.10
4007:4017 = 0.15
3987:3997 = 0.05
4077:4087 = 0.14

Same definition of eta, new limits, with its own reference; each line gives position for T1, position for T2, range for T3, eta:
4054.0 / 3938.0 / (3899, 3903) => 2.8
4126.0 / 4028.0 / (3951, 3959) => 3.5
